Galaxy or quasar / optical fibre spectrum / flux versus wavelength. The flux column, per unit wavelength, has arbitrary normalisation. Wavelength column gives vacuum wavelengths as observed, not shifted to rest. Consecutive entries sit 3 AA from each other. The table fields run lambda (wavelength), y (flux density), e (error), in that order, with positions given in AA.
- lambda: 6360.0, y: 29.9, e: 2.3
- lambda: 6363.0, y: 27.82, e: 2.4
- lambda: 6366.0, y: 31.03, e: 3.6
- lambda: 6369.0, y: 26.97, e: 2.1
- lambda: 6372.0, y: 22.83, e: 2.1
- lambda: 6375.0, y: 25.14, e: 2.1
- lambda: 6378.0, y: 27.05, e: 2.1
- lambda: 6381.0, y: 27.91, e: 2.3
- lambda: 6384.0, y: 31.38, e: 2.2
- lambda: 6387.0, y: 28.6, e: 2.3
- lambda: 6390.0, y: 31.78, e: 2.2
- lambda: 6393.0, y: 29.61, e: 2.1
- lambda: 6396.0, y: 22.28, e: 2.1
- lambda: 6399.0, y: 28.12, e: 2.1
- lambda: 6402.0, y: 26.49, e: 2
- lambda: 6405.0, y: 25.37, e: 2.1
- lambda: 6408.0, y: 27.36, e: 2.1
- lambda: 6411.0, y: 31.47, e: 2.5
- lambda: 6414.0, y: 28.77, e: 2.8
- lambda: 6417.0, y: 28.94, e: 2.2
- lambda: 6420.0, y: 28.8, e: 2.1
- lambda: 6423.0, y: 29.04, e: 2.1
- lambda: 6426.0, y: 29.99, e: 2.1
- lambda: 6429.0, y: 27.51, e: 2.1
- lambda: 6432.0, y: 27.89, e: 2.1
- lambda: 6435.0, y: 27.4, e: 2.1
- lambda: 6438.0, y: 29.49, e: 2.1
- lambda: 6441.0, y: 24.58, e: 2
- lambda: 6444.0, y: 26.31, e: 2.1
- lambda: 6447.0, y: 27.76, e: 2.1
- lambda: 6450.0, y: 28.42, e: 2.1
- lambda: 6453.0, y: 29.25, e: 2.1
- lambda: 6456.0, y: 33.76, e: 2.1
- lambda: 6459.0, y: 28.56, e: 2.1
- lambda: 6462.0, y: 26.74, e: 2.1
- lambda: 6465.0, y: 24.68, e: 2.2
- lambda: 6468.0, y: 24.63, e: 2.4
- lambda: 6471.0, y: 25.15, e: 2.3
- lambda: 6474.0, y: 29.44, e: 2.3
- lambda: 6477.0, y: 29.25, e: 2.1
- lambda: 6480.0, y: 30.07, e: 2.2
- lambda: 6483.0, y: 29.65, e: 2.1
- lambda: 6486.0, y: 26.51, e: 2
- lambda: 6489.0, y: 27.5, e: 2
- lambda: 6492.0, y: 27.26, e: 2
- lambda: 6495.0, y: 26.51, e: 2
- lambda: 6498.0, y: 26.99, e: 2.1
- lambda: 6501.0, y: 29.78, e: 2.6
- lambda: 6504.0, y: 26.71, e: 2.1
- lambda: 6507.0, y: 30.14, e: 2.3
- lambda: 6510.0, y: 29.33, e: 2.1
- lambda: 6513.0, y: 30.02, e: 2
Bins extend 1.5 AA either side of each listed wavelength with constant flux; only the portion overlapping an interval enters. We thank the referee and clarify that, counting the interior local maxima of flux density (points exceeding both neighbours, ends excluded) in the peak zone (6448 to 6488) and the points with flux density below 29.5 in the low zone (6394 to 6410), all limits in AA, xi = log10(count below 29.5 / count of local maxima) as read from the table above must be 0.2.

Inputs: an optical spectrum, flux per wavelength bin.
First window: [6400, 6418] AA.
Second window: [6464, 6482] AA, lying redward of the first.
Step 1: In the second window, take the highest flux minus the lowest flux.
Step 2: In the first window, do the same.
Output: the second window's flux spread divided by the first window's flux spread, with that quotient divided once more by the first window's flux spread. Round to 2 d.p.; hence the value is 0.15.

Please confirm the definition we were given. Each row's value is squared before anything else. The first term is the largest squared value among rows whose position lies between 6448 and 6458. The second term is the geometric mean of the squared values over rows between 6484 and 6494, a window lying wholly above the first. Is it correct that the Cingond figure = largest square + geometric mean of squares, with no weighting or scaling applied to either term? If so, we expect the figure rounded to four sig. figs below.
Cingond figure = 1873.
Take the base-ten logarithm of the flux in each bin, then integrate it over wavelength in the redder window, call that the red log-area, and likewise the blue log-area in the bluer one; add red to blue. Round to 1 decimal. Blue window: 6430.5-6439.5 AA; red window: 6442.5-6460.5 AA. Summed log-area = 39.4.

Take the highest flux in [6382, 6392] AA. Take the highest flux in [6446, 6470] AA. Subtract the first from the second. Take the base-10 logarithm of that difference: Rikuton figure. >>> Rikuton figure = 0.30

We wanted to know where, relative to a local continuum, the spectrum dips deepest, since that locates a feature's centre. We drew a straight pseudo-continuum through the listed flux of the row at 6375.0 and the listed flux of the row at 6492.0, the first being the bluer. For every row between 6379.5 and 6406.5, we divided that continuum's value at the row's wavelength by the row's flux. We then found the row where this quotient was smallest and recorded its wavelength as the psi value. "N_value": 6390.0 AA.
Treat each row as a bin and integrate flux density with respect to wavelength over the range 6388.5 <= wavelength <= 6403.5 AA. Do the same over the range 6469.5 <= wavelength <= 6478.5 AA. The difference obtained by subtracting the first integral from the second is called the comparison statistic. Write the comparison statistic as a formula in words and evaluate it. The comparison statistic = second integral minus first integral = -163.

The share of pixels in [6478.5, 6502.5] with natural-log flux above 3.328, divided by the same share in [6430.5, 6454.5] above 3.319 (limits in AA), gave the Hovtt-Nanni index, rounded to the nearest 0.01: 0.60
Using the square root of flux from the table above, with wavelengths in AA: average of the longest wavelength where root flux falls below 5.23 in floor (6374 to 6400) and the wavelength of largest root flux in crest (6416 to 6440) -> 6411.0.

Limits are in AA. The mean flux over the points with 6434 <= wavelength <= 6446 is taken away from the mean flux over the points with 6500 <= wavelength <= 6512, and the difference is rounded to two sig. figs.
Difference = 2.0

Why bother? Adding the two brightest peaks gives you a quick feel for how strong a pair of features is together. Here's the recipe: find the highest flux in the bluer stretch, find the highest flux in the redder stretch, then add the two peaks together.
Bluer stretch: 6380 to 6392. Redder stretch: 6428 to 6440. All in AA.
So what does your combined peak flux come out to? 61.3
